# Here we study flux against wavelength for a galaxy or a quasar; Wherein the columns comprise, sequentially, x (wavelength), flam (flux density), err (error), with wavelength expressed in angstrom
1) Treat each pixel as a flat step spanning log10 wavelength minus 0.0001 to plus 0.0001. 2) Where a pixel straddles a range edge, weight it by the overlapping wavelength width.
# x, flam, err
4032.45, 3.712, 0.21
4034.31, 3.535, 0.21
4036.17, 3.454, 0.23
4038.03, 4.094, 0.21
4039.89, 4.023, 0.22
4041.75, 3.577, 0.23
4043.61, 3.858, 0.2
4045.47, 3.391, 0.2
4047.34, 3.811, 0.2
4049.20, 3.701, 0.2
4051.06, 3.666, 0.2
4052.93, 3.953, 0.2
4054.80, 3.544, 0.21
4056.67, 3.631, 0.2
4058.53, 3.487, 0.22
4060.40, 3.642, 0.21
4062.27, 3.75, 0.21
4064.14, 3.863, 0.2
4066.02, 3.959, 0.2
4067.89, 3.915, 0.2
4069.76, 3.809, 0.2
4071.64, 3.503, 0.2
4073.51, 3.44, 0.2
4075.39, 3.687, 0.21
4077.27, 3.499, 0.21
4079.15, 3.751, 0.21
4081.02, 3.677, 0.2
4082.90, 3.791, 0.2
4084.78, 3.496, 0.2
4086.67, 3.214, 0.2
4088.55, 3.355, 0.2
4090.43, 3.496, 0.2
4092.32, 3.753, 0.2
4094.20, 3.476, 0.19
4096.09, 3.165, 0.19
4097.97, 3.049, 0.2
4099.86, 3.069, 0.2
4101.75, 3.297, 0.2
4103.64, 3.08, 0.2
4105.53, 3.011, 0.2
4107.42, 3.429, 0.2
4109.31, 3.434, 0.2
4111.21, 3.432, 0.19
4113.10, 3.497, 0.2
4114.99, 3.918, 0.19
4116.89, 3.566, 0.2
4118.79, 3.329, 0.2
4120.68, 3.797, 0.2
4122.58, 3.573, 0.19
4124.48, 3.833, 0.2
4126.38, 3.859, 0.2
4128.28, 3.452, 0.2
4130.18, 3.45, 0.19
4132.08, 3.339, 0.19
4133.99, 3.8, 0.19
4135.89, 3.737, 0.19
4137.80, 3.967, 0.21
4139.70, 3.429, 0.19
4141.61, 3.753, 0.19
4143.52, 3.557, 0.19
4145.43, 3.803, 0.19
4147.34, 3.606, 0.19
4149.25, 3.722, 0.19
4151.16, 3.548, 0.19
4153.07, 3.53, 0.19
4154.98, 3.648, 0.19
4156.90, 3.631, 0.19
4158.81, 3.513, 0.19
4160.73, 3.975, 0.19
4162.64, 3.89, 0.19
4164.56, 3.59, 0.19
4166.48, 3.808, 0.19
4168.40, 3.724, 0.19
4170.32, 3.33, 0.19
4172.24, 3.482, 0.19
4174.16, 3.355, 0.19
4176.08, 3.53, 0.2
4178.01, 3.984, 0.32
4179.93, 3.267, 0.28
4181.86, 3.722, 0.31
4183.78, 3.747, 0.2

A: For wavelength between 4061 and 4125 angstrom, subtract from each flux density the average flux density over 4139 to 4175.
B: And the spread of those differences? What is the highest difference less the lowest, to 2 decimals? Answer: 0.95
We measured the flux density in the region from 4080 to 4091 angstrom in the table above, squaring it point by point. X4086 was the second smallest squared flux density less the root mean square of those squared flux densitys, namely -1.1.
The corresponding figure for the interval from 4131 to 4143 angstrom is -1.9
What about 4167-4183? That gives -1.7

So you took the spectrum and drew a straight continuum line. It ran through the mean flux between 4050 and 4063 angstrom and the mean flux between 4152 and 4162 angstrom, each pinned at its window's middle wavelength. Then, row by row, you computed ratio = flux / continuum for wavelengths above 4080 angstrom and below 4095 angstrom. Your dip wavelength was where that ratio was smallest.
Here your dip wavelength 4086.67 angstrom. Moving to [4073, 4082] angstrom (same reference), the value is 4073.51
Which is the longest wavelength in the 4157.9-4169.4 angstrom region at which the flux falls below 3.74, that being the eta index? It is 4168.40 angstrom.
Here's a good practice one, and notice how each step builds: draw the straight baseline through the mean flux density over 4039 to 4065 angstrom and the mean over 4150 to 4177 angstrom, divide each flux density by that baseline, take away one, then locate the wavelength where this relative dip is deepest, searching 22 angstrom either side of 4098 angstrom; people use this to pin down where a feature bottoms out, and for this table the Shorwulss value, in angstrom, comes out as 4105.53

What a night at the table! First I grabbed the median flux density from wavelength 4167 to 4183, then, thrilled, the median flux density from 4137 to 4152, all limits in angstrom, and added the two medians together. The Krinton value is 7.17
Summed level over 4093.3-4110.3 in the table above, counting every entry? 29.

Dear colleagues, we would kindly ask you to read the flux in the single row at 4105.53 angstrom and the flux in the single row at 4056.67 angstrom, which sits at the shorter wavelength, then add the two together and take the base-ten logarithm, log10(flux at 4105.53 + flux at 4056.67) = 0.82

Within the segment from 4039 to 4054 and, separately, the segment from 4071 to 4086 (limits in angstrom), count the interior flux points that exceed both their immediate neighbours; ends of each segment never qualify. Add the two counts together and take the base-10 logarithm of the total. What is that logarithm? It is 0.70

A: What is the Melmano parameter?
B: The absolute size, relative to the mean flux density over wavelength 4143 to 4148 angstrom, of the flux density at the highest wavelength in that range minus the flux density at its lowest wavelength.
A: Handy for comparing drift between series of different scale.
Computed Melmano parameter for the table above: 0.013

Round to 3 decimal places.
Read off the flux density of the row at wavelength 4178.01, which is 3.984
